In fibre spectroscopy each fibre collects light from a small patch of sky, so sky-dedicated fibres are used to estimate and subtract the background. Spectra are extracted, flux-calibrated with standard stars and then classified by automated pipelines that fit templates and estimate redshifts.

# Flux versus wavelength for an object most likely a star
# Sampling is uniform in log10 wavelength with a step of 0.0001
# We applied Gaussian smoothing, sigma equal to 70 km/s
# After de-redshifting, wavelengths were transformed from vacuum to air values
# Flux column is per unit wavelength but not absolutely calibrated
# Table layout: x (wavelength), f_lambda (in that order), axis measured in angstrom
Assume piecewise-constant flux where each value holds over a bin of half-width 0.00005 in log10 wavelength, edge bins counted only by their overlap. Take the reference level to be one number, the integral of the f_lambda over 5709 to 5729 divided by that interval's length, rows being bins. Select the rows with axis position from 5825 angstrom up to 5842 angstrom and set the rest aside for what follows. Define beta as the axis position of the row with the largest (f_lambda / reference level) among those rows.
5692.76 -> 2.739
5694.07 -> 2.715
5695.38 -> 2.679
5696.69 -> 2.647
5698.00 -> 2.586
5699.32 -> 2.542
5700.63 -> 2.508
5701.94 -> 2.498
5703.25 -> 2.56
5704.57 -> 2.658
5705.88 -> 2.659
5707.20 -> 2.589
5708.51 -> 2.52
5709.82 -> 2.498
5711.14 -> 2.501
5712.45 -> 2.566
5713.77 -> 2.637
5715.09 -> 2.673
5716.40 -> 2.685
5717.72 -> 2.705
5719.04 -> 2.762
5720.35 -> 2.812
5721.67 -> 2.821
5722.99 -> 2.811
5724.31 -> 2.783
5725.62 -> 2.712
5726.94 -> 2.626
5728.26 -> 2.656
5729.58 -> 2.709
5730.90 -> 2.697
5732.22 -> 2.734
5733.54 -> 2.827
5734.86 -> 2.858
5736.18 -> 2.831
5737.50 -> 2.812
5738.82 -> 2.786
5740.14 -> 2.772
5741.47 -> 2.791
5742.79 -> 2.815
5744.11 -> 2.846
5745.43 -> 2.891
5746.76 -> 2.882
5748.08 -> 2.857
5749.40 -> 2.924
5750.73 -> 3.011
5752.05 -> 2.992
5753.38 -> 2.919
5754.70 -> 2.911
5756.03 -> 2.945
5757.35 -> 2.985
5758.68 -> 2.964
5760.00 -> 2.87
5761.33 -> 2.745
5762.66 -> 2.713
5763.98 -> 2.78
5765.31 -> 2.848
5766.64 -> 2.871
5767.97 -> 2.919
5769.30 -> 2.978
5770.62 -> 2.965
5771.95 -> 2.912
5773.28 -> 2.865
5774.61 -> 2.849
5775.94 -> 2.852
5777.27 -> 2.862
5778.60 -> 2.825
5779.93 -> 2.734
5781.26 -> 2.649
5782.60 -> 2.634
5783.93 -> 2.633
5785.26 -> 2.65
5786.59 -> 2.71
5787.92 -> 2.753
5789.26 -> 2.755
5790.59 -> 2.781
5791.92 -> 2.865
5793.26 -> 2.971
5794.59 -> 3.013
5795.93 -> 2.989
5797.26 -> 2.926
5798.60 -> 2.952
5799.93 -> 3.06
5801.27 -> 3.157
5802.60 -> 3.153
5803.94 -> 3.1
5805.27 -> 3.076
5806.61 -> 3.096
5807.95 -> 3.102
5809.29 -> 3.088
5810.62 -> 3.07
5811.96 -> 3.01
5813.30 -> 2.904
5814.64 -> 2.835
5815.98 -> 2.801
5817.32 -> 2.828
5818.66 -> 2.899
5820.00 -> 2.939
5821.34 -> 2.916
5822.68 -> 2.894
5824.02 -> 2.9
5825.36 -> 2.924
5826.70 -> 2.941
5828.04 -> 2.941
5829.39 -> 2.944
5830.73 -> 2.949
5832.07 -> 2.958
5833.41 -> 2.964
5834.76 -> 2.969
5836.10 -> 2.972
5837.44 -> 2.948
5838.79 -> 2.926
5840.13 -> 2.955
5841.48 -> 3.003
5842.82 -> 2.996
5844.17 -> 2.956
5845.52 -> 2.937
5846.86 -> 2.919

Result 5841.48 angstrom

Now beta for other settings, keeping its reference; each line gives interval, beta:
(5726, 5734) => 5733.54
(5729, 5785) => 5750.73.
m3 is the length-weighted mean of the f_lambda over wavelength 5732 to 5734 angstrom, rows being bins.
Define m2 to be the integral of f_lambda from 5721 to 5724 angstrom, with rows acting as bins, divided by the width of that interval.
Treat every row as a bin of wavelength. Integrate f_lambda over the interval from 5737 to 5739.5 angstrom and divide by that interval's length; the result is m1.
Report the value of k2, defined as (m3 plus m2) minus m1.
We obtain 2.79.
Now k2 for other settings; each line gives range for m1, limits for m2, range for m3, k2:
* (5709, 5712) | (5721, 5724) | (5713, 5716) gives 2.95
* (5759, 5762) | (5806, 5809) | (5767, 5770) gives 3.21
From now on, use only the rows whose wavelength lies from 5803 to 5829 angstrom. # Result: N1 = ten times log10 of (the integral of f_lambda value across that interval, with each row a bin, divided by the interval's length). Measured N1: 4.72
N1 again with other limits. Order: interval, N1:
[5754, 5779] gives 4.59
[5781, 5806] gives 4.61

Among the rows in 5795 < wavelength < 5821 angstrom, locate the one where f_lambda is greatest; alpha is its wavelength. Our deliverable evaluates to 5801.27 angstrom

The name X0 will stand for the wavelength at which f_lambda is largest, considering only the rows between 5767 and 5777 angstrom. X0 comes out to 5769.30 angstrom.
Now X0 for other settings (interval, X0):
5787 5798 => 5794.59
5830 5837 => 5836.10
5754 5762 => 5757.35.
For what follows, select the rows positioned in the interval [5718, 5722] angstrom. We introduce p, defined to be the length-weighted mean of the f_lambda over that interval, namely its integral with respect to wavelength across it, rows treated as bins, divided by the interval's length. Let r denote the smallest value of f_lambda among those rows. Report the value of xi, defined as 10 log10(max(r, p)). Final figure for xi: 4.45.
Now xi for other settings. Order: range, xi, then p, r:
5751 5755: 4.70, 2.95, 2.911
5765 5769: 4.60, 2.89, 2.848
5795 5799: 4.71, 2.96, 2.926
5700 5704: 4.02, 2.52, 2.498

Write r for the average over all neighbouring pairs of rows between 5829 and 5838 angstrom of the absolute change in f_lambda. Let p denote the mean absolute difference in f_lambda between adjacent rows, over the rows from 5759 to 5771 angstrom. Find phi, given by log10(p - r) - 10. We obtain -11.34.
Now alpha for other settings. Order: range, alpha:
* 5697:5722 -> 5721.67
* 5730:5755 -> 5750.73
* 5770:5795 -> 5794.59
